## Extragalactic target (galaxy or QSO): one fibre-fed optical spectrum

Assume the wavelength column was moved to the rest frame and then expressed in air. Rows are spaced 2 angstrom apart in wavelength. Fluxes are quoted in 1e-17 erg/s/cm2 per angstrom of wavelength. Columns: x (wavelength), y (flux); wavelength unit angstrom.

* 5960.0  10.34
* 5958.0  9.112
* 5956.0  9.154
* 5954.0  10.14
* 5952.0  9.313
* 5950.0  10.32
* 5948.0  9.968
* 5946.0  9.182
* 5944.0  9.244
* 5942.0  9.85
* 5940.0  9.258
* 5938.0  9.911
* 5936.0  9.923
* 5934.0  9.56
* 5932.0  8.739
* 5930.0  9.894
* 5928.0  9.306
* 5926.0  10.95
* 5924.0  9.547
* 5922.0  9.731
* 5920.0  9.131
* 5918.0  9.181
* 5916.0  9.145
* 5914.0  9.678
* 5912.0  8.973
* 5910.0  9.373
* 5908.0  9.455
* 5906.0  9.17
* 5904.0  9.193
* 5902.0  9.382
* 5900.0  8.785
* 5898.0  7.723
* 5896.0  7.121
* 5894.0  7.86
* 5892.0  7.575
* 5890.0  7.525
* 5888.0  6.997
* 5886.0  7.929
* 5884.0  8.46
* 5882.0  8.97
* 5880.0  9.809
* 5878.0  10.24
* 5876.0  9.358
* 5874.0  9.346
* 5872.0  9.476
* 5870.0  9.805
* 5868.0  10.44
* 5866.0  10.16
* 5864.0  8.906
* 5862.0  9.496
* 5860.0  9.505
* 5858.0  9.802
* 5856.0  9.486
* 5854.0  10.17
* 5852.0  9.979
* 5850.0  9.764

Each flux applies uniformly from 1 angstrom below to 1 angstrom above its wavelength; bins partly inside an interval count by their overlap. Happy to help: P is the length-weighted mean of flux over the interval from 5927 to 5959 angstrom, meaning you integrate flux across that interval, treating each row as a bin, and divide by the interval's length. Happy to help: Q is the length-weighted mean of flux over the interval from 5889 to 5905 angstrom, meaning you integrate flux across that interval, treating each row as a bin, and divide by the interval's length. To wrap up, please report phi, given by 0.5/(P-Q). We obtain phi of 0.4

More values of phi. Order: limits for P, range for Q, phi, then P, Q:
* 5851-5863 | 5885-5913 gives 0.4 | 9.74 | 8.4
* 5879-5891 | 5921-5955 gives -0.4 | 8.28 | 9.7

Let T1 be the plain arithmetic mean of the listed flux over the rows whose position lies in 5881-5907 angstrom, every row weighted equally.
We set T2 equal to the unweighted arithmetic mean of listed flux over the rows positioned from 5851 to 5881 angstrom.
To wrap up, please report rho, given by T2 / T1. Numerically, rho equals 1.186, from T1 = 8.207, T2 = 9.7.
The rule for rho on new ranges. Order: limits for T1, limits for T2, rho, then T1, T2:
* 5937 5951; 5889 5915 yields 0.889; 9.676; 8.6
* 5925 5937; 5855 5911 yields 0.923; 9.729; 9.0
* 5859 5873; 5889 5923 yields 0.905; 9.684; 8.8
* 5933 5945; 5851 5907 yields 0.938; 9.624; 9.0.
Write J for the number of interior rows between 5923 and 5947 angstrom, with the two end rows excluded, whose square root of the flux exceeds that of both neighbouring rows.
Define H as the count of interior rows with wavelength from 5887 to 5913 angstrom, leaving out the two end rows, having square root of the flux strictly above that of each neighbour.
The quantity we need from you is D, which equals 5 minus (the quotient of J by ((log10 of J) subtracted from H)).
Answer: 3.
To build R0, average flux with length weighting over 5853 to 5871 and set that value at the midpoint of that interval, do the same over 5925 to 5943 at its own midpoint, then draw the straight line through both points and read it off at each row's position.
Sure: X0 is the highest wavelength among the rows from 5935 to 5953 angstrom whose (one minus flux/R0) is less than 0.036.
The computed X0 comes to 5950.0 angstrom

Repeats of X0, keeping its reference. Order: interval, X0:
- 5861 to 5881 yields 5880.0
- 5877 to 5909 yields 5908.0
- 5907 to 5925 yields 5924.0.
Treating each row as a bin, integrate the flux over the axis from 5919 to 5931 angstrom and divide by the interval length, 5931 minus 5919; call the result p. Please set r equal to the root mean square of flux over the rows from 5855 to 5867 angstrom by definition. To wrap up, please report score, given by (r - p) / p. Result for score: -0.02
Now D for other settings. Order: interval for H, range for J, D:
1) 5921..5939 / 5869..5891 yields 5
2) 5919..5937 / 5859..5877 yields 5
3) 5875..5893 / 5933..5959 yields -5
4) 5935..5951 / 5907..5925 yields -1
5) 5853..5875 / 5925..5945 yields 3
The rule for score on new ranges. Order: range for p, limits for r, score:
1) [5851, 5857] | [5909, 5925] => -0.05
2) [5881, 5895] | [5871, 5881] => 0.22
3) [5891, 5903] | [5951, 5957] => 0.18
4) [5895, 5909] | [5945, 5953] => 0.12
